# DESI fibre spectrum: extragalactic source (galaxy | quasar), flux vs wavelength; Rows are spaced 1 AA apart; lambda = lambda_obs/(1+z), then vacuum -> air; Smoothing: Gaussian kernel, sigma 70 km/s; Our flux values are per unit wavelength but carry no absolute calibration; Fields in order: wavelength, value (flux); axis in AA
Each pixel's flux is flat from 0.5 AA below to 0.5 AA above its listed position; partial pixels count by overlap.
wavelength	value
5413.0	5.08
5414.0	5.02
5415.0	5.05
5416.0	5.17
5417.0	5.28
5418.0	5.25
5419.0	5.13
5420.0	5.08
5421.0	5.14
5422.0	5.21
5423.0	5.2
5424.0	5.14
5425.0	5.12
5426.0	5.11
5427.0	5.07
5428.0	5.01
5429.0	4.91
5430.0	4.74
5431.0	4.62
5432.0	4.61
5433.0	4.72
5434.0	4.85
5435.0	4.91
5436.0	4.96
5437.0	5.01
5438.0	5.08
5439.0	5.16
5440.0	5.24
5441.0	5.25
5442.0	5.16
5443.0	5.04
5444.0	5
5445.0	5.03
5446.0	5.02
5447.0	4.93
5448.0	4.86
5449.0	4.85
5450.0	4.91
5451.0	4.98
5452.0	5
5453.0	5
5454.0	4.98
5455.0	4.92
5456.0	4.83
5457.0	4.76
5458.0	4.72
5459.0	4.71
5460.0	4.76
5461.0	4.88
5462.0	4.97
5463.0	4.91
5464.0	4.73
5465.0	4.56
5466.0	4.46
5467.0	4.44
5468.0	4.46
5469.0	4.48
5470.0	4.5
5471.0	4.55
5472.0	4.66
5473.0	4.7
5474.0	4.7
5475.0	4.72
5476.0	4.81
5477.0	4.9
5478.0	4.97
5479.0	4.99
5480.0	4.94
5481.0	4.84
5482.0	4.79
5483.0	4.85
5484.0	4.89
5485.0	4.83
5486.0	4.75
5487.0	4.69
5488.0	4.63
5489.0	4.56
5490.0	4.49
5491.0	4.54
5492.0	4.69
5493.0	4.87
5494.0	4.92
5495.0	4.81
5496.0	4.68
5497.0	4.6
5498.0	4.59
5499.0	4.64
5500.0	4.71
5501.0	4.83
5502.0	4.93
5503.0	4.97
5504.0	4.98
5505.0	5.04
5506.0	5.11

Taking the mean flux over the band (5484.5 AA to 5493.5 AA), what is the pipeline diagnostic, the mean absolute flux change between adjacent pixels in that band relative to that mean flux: 0.019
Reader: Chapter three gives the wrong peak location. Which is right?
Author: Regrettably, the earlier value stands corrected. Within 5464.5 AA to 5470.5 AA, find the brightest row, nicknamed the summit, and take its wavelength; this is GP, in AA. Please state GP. 5465.0 AA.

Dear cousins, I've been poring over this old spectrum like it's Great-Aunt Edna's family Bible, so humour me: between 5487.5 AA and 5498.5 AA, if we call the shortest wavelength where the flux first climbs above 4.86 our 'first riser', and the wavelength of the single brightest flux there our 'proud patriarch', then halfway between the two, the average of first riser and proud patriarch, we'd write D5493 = 5493.5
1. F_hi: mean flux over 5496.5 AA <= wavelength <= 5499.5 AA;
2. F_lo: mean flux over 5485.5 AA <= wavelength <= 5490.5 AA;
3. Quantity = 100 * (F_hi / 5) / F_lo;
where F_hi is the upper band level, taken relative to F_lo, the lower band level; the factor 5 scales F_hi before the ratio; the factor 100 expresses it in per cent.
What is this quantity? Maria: 19.9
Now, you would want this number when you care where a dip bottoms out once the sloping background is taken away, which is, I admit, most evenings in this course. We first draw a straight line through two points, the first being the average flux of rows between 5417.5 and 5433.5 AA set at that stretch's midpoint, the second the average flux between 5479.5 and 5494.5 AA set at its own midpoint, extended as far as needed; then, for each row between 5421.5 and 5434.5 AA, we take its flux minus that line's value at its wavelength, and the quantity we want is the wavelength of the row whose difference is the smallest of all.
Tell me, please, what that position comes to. 5432.0 AA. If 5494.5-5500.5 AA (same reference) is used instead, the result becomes 5498.0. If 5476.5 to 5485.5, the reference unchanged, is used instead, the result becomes 5482.0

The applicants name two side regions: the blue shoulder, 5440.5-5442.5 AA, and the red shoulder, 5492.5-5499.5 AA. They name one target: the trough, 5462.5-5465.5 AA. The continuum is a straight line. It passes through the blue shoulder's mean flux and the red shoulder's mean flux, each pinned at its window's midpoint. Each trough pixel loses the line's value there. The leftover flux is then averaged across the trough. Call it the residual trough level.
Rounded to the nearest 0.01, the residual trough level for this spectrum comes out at -0.28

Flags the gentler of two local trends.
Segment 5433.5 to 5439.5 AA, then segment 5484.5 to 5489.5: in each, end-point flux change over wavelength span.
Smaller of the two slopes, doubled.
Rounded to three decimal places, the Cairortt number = -0.135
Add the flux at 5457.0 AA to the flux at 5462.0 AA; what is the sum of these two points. 9.7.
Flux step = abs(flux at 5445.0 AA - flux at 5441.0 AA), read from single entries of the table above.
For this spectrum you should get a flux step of 0.22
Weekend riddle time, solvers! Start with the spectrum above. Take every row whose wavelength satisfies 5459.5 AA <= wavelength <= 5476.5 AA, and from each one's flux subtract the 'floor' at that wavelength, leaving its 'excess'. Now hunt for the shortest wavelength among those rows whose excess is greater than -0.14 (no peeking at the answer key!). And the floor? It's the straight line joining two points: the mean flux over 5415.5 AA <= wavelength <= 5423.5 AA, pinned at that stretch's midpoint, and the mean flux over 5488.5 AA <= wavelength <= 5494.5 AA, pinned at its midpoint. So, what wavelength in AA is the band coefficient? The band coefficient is 5460.0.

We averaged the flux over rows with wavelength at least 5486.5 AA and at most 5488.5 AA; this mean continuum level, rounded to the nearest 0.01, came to 4.66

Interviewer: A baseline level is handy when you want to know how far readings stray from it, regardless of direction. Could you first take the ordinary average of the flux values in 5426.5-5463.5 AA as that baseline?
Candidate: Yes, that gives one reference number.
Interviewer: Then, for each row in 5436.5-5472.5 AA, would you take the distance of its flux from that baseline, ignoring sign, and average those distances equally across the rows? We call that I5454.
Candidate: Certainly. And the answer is 0.184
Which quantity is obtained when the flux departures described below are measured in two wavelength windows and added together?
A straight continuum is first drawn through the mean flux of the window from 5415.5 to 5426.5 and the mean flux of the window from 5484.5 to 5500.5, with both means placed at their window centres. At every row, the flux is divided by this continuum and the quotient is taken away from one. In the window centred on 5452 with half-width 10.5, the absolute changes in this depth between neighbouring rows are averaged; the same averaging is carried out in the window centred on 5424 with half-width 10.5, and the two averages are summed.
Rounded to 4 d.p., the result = 0.0241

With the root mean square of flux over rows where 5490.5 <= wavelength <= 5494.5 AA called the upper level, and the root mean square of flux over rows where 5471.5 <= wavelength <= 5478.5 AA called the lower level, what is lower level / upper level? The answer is 1.01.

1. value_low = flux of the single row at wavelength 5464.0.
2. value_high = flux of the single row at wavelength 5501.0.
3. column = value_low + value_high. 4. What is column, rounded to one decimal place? 9.6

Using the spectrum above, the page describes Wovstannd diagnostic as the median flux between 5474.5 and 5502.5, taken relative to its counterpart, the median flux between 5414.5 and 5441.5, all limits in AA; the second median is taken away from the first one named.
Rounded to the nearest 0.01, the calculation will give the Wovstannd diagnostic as -0.28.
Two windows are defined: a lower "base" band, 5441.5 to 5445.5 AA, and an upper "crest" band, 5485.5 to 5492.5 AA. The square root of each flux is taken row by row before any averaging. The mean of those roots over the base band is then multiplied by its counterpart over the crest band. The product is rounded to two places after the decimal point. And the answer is 4.83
